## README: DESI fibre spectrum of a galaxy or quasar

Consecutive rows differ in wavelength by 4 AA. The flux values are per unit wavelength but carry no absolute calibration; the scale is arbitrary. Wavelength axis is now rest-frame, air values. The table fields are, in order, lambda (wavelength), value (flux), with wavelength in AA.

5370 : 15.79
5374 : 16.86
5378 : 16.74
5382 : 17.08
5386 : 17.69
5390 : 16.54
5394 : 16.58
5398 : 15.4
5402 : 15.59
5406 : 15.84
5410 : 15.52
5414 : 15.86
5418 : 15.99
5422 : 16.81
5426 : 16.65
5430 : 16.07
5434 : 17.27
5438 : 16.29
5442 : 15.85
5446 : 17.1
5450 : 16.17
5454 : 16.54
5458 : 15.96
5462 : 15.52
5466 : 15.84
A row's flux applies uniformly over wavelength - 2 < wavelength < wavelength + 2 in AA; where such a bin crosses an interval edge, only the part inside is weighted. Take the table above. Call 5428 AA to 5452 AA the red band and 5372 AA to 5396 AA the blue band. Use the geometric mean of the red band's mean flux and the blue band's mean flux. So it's 16.7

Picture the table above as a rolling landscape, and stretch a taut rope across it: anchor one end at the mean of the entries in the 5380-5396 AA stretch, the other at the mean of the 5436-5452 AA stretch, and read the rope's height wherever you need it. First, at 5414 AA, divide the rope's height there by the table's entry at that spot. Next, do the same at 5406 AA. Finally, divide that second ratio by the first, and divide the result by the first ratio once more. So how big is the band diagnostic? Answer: 0.957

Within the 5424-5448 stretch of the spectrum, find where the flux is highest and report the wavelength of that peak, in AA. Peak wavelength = 5434 AA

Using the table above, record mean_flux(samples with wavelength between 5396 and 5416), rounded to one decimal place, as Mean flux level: 15.6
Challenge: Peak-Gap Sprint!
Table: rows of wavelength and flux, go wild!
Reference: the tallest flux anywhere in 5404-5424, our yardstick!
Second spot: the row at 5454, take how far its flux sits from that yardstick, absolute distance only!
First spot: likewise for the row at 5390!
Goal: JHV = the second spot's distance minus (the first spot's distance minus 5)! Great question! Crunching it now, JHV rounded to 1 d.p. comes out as 5.0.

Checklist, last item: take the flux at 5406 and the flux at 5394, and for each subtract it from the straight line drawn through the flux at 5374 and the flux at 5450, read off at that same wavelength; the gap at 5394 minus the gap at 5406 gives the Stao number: -0.63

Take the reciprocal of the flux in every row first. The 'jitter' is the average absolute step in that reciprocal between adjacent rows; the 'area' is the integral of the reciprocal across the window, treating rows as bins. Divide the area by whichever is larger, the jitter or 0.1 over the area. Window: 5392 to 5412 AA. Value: 16.1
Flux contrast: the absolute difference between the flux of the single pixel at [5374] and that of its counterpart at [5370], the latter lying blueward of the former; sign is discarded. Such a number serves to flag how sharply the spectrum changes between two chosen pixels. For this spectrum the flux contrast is 1.1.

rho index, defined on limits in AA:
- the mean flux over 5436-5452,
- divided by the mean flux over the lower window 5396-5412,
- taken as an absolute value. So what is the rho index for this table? 1.05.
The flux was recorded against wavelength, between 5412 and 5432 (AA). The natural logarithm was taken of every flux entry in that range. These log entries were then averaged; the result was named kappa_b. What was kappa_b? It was 2.79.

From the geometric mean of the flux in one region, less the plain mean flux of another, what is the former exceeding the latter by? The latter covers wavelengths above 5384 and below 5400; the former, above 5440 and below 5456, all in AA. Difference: -0.1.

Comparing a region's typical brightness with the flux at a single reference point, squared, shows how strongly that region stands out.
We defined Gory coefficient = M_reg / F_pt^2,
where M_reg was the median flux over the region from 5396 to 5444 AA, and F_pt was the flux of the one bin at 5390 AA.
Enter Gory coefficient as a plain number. 0.0582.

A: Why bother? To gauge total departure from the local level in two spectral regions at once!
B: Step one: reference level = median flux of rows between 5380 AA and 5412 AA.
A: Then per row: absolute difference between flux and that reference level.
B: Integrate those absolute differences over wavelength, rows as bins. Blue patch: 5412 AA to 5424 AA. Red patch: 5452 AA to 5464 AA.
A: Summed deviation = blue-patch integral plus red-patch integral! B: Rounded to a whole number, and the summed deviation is 10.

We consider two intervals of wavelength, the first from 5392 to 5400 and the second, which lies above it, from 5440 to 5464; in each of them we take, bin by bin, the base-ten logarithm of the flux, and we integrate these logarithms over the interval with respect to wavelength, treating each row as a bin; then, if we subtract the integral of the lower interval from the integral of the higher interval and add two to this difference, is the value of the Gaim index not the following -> 21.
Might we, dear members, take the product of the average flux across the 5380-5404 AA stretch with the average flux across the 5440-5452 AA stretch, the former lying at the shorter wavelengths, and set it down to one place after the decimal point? 269.8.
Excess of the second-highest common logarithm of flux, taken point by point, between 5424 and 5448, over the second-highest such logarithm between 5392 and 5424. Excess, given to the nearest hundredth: 0.01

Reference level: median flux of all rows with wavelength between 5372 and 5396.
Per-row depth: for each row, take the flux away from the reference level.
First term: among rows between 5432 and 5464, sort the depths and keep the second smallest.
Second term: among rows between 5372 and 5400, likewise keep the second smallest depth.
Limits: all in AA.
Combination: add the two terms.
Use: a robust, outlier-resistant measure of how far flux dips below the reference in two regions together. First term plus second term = -0.58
